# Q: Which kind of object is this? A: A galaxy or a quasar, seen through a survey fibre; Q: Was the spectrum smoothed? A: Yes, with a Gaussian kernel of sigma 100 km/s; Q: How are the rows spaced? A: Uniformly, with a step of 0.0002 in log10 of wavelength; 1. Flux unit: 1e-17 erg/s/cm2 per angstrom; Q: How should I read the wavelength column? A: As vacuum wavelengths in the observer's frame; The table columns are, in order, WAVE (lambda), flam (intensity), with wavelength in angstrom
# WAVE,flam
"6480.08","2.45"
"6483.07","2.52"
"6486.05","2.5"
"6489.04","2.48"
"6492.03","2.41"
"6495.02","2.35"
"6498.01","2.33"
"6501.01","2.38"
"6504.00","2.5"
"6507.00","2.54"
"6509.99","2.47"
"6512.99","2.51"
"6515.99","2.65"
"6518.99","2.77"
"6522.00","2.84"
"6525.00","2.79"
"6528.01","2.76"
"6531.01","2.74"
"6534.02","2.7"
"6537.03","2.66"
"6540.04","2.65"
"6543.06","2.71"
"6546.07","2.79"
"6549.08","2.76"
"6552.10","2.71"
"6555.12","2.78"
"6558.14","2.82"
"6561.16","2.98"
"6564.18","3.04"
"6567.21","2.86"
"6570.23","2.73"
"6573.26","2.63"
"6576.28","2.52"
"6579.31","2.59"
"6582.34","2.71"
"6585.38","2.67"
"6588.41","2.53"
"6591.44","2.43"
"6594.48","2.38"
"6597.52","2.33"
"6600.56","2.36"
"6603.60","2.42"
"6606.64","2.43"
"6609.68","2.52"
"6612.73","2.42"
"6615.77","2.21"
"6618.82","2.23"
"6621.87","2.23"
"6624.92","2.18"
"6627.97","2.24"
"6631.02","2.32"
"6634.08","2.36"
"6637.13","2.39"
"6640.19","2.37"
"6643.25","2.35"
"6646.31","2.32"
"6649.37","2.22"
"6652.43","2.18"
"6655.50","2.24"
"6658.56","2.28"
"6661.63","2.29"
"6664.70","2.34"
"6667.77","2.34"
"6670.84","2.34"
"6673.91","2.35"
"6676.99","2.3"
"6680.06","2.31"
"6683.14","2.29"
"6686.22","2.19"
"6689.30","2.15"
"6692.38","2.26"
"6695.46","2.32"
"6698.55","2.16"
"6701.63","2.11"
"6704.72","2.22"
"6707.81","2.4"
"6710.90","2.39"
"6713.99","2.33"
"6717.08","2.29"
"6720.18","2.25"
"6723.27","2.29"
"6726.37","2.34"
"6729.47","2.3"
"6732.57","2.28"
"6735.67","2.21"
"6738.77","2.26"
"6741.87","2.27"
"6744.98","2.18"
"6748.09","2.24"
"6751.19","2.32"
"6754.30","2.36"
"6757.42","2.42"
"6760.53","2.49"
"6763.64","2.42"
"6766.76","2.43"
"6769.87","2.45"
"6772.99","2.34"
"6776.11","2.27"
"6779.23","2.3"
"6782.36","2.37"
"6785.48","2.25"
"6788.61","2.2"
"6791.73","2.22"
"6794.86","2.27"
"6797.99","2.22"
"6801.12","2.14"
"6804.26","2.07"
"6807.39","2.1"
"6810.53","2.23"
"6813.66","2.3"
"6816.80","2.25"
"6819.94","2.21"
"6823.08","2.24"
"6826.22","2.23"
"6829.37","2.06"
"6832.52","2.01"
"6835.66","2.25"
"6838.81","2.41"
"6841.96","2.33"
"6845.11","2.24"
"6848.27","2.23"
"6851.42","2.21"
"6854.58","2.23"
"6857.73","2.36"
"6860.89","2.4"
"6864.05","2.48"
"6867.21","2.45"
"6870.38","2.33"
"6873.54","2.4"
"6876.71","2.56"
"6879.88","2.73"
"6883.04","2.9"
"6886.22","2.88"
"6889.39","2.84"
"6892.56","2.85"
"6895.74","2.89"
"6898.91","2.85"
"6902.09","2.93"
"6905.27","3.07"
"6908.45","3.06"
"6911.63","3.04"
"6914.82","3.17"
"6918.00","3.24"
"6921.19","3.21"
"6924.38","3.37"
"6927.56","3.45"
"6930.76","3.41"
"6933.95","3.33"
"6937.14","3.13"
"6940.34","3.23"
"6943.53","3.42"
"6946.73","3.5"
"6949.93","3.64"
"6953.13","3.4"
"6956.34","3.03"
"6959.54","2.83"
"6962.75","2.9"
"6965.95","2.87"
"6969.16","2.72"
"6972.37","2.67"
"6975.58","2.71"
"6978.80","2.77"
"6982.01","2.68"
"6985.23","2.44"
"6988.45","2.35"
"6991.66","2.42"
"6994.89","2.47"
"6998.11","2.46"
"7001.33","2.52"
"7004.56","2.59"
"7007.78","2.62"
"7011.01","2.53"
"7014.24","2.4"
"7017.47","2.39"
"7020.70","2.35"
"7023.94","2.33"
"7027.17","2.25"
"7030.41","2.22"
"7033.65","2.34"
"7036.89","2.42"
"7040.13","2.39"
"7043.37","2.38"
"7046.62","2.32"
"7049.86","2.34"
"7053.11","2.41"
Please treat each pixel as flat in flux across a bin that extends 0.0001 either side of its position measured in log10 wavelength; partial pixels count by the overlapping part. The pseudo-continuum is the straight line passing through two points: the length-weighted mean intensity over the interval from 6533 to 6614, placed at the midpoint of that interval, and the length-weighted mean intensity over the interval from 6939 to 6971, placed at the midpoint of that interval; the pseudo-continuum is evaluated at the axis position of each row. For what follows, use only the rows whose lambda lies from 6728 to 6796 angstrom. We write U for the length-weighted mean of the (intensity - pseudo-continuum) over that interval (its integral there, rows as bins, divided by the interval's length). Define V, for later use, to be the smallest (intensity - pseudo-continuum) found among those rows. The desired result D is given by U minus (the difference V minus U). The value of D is -0.43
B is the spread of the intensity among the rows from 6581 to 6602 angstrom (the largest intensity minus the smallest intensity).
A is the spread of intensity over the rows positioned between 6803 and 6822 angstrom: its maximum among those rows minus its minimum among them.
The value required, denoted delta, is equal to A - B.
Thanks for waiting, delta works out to -0.15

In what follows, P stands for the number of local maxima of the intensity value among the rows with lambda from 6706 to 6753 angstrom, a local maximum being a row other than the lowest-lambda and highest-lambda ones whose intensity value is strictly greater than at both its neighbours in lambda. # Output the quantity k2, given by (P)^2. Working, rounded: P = 2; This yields 4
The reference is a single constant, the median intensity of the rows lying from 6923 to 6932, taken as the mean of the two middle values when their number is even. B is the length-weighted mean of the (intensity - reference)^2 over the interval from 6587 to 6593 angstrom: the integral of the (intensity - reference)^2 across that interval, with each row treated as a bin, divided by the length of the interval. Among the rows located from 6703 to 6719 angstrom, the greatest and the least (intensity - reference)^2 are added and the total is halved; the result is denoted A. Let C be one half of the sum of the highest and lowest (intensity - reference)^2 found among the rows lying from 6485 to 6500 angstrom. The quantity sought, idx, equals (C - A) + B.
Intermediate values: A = 1.2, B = 0.87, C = 1.0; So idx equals 0.65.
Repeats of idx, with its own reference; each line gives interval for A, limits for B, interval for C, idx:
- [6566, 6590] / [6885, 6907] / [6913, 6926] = -0.25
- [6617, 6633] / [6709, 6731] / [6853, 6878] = 0.91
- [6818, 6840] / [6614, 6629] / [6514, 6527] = 0.39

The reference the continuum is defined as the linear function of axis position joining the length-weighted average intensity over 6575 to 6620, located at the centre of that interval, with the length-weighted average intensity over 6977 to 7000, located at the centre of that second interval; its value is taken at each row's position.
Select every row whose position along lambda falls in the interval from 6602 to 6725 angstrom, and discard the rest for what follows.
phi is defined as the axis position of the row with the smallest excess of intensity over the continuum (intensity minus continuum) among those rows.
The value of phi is 6701.63 angstrom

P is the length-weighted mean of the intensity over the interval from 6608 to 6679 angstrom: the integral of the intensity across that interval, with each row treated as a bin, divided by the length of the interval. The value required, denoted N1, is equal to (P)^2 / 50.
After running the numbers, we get 0.106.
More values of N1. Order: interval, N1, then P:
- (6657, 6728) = 0.104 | 2.28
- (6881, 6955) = 0.200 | 3.16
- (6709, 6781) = 0.108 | 2.32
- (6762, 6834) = 0.101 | 2.24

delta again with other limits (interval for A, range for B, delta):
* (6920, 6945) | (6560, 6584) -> -0.20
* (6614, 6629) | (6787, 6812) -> -0.14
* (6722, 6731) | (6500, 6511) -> -0.11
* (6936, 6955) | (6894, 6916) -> 0.19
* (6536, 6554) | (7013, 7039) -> -0.06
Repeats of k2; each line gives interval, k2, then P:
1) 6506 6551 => 4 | 2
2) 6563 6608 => 1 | 1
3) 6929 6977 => 4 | 2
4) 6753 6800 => 16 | 4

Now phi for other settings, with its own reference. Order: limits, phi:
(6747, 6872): 6832.52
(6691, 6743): 6701.63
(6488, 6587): 6498.01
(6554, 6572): 6570.23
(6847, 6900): 6851.42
